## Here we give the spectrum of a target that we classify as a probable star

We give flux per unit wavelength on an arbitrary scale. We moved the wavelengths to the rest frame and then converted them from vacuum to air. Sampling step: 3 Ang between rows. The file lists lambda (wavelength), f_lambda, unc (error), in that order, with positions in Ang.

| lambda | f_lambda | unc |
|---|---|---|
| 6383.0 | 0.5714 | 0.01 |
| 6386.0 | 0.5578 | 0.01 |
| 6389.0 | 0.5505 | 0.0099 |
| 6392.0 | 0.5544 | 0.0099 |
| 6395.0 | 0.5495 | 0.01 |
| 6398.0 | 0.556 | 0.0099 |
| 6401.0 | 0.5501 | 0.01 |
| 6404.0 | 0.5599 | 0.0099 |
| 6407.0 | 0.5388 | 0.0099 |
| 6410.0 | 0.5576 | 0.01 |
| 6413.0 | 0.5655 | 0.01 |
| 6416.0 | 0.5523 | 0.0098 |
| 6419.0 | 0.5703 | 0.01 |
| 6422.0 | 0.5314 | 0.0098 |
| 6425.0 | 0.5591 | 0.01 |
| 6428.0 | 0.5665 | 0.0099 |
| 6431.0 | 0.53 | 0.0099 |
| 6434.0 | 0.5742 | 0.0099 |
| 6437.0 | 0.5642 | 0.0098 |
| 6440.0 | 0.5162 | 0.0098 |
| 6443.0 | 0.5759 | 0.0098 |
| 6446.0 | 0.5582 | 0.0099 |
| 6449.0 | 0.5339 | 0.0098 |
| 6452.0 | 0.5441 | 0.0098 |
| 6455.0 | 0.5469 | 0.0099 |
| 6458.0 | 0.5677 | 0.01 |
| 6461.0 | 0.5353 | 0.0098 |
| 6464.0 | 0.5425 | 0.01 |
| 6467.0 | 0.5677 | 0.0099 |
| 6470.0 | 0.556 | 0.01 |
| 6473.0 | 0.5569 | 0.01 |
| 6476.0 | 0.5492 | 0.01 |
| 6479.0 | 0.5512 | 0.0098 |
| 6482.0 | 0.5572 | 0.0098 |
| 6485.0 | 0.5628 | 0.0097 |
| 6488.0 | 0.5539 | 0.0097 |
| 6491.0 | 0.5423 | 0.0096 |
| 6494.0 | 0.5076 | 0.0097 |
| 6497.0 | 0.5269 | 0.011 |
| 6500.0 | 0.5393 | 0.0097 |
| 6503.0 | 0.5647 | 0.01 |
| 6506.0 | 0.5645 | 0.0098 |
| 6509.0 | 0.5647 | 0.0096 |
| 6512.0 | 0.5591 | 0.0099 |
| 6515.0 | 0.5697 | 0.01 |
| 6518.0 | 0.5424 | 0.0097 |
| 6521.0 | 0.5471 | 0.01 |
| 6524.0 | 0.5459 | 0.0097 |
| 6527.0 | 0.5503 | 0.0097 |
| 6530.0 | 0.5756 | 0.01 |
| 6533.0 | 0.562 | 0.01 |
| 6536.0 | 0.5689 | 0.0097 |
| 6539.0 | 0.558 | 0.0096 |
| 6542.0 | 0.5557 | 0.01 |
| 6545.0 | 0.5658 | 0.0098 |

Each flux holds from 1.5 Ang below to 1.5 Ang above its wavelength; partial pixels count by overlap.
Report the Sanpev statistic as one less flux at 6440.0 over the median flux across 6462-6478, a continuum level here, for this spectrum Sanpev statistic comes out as 0.072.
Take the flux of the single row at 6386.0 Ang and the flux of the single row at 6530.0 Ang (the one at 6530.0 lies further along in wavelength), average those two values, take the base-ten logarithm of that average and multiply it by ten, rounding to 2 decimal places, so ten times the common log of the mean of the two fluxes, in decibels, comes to -2.47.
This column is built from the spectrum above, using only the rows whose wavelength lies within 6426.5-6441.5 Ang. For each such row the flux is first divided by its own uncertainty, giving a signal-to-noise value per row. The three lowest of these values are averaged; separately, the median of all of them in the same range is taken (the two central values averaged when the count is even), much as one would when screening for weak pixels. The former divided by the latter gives 0.952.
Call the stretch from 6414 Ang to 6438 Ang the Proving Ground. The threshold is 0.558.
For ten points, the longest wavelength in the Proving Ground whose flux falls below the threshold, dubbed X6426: 6431.0 Ang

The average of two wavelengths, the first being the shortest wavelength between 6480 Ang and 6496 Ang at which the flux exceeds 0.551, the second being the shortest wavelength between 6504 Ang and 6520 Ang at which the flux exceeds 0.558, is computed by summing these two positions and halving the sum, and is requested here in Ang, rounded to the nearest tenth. 6494.0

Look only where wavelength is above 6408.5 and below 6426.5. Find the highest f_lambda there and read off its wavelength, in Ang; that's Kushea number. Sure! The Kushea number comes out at 6419.0 Ang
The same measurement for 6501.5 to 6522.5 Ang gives 6515.0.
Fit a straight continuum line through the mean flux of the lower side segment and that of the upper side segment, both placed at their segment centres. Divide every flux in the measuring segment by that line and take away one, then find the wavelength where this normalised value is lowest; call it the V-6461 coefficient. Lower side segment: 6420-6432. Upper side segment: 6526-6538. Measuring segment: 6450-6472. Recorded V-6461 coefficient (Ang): 6461.0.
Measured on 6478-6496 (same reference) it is 6494.0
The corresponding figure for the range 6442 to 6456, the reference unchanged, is 6449.0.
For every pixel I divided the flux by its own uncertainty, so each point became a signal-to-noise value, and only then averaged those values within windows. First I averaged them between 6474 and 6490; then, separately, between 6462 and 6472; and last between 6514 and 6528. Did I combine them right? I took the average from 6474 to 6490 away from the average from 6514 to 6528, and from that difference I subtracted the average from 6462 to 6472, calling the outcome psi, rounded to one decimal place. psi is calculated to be -56.2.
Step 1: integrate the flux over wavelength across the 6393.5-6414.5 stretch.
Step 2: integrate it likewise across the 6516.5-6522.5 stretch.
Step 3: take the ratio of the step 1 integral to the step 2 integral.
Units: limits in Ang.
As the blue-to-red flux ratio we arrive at 3.6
